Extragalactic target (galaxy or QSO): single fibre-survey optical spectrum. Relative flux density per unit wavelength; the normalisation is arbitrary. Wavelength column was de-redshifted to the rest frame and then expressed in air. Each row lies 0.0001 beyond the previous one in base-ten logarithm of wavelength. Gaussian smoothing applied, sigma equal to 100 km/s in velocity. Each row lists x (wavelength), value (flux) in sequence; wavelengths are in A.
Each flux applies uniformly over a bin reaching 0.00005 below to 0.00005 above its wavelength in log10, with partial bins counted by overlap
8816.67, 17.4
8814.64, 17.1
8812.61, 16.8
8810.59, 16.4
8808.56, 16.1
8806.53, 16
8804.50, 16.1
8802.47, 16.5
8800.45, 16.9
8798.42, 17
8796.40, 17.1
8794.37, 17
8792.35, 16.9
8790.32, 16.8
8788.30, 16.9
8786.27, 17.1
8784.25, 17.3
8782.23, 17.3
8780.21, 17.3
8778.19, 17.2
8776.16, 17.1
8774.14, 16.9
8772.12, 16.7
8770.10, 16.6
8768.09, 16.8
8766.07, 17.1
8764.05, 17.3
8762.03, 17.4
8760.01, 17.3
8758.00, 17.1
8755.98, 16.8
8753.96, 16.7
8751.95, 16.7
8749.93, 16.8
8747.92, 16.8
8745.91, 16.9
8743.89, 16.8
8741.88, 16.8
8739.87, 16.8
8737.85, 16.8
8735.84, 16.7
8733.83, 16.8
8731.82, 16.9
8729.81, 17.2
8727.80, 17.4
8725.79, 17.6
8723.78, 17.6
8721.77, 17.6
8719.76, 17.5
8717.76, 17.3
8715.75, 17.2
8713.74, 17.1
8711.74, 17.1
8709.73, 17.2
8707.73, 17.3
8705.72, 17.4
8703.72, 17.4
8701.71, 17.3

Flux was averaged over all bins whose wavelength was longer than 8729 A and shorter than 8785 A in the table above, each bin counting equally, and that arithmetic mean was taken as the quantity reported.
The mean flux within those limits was 16.96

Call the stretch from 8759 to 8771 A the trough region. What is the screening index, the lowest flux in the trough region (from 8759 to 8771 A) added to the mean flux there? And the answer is 33.7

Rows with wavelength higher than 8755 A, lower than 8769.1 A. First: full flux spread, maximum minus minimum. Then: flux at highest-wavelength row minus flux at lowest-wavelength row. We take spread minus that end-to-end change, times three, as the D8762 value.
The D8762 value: 1.80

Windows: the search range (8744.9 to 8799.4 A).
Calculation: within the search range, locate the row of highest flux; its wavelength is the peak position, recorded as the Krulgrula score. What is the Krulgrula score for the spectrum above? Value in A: 8762.03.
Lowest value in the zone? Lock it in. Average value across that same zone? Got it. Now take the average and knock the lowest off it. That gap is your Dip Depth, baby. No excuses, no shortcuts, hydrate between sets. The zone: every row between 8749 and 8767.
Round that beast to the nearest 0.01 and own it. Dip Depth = 0.32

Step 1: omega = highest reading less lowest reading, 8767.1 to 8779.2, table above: 0.60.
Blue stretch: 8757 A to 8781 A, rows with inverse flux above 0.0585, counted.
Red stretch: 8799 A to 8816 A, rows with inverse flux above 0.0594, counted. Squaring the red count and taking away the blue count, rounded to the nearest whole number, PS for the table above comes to 32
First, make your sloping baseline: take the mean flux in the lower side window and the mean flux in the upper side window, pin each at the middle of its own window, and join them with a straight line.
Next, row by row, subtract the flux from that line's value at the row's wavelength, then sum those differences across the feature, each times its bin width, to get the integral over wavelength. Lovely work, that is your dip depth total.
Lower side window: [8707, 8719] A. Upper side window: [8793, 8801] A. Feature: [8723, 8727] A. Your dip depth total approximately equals -2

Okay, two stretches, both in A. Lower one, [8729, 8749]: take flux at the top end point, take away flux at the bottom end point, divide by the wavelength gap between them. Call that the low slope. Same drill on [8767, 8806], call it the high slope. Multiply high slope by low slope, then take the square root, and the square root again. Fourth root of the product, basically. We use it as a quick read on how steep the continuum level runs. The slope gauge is 0.14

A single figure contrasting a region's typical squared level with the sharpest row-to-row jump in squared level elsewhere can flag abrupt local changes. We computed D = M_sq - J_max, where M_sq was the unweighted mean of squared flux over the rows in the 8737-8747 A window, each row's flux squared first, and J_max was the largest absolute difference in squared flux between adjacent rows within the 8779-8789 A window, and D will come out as 276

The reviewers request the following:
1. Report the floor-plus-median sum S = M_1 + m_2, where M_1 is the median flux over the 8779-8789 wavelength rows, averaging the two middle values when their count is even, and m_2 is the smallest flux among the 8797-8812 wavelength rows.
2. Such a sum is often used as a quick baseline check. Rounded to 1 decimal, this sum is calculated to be 33.3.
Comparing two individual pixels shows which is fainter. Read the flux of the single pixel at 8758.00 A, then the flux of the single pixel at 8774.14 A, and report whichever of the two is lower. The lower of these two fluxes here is 16.9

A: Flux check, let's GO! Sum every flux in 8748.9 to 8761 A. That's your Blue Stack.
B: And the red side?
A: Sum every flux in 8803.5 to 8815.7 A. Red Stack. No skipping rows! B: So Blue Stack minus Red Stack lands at 2.9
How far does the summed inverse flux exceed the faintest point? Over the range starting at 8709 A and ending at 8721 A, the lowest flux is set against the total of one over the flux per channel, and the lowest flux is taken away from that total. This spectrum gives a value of -16.8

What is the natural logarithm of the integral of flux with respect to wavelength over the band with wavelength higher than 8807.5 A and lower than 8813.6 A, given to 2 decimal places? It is 4.61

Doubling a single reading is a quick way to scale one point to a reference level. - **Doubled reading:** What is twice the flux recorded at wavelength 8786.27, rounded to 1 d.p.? 34.2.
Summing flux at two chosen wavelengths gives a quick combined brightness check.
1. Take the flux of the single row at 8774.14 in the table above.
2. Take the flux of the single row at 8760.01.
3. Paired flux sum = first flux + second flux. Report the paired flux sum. 34.2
